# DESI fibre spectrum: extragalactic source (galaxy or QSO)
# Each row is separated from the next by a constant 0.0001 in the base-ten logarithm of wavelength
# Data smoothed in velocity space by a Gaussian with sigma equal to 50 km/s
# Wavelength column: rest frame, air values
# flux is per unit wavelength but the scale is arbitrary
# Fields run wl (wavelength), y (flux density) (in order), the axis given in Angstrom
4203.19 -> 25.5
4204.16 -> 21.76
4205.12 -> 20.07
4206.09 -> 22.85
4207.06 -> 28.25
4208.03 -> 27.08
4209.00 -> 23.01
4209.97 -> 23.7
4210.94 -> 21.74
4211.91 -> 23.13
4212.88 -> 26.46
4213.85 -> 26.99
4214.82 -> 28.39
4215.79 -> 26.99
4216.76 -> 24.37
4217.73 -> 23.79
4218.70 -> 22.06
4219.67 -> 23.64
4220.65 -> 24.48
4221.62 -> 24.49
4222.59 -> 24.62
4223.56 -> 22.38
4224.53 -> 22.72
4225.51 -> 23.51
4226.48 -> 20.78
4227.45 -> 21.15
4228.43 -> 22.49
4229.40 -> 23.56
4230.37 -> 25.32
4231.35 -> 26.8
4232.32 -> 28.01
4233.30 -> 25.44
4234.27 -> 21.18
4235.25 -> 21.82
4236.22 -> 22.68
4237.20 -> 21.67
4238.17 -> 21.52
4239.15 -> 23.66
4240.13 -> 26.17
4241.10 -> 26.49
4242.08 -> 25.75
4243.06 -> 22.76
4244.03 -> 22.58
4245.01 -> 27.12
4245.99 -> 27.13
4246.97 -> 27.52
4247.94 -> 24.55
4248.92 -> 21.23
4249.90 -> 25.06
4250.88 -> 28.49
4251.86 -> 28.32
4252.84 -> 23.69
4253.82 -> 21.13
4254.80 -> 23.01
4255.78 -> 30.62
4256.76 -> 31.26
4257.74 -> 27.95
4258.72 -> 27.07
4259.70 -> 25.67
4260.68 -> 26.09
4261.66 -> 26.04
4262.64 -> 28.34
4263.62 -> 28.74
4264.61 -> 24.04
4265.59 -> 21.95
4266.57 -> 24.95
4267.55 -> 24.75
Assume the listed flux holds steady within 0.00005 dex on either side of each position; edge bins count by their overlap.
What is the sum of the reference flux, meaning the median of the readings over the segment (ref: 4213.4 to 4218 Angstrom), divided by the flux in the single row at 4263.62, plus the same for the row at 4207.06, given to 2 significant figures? 1.9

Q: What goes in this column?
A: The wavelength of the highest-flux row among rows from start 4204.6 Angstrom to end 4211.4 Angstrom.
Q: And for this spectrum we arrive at 4207.06 Angstrom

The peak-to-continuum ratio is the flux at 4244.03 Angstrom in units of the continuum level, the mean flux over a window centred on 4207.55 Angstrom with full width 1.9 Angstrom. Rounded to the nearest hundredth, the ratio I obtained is 0.82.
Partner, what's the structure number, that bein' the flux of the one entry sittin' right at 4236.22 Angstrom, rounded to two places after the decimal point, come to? 22.68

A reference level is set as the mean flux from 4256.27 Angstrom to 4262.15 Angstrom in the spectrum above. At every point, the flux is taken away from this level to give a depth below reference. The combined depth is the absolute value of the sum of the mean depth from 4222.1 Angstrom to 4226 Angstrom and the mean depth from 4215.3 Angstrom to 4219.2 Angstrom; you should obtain 7.1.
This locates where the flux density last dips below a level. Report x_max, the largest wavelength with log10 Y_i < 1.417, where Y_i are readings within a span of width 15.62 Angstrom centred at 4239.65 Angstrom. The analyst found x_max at 4244.03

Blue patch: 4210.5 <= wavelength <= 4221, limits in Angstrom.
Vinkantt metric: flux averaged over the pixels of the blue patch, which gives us 24.7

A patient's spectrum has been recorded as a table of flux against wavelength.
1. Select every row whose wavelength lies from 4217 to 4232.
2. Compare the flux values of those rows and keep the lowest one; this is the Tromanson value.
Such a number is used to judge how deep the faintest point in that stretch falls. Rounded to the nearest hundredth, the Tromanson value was 20.78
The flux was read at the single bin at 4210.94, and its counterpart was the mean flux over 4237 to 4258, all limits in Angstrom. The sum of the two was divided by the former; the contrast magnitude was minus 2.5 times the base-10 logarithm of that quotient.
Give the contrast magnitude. -0.84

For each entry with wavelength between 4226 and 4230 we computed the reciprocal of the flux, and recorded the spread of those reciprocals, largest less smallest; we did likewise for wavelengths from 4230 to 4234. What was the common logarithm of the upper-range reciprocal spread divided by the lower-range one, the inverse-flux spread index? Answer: -0.18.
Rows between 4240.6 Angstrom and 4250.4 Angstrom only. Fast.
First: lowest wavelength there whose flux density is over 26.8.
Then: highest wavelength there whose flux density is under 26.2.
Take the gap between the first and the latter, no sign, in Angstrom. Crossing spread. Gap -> 4.9 Angstrom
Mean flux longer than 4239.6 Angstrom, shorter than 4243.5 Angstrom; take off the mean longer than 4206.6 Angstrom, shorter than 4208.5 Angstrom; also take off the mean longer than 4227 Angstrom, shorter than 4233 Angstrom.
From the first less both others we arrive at -26.9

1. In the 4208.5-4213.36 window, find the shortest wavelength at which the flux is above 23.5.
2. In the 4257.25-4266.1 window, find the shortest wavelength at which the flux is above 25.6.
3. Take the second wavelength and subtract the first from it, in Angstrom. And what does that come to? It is 47.8 Angstrom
